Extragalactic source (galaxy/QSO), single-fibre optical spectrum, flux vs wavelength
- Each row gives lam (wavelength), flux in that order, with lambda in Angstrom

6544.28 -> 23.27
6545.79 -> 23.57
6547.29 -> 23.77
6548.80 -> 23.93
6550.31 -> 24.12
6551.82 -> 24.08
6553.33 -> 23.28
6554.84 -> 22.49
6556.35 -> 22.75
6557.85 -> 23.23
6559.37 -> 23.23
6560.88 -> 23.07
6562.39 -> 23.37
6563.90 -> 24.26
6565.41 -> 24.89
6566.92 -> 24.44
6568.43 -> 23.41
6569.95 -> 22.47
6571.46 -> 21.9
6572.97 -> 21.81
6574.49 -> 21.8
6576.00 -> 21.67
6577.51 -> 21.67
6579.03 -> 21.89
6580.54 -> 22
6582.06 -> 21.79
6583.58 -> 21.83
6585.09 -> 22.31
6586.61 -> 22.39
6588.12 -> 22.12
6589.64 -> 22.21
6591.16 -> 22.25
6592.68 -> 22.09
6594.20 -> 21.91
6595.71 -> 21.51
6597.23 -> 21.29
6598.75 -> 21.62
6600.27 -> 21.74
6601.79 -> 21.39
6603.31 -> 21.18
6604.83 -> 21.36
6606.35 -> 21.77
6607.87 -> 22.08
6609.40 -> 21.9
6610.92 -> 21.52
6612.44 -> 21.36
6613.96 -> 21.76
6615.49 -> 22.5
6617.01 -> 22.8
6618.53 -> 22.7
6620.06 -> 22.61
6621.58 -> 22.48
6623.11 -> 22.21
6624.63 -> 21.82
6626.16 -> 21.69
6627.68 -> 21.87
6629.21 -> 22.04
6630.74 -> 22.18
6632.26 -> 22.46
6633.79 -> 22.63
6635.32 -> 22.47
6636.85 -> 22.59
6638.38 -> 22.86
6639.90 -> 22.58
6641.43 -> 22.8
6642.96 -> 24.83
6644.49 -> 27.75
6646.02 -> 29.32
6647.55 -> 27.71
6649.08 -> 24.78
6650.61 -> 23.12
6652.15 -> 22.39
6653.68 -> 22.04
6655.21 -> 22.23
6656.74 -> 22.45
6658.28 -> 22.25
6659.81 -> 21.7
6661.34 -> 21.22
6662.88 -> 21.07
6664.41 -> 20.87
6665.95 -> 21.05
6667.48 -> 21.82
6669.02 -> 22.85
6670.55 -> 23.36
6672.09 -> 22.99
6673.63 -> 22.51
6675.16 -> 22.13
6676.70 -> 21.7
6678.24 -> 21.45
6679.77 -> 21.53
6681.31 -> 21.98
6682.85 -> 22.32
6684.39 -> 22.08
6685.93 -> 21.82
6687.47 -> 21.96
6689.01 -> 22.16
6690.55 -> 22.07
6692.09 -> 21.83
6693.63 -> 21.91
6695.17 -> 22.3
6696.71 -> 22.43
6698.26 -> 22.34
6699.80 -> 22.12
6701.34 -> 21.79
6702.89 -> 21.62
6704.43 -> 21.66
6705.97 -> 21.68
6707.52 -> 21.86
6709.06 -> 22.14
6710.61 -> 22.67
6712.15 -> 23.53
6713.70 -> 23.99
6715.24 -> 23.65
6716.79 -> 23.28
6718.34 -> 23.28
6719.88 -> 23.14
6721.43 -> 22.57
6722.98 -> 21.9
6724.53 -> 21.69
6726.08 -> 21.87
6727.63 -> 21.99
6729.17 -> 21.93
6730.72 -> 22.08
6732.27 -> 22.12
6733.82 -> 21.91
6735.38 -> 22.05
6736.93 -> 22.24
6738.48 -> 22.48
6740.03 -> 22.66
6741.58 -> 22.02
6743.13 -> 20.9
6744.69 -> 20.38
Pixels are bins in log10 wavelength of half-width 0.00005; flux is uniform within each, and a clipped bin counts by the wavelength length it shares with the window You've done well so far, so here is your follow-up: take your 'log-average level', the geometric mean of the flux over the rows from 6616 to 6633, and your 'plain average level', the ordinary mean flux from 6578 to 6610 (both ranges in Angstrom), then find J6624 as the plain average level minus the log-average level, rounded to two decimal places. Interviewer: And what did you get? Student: -0.42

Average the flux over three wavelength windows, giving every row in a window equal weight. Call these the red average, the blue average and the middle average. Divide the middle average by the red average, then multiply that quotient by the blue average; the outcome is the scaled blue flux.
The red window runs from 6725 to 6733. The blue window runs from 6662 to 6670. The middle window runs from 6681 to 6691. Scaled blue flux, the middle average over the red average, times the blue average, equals 21.6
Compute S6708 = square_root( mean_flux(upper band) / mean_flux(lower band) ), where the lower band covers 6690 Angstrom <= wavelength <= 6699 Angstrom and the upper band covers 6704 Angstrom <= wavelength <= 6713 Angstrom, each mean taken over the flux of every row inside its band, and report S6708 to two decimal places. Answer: 1.00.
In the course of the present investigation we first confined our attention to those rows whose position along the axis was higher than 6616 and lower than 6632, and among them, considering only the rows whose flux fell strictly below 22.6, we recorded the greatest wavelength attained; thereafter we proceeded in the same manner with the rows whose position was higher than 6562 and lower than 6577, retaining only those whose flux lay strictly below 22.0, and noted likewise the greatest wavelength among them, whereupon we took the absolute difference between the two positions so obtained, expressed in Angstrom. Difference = 54.7 Angstrom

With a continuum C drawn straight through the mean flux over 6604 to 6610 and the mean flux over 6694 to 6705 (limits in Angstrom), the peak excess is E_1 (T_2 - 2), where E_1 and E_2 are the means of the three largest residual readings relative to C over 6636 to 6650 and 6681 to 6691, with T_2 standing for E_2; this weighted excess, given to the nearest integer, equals -12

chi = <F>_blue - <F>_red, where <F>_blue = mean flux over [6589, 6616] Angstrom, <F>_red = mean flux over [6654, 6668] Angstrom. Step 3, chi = 0.1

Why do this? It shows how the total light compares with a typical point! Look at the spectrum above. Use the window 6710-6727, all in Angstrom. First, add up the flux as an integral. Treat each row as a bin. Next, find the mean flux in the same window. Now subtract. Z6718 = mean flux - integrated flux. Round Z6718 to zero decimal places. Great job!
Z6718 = -366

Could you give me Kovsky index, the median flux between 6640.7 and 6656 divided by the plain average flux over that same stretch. 0.97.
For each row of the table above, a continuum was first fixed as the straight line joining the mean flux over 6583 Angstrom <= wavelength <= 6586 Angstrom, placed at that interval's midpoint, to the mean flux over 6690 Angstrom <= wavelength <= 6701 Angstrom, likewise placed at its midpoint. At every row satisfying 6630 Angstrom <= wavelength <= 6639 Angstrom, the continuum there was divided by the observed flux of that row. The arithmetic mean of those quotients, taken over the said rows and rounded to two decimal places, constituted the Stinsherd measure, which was 0.98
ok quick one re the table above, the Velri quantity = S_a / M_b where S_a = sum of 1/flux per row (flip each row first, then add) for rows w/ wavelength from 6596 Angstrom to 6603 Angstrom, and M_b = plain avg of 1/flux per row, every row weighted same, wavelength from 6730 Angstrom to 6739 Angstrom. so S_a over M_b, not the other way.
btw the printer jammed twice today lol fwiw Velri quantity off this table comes 4.1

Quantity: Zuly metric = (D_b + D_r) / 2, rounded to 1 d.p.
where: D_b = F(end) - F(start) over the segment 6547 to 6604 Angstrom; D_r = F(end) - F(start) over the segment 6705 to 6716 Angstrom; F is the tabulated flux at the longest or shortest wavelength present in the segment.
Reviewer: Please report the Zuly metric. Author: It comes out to -0.3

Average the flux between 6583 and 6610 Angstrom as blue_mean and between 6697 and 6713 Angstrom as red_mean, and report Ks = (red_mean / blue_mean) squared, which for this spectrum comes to 1.03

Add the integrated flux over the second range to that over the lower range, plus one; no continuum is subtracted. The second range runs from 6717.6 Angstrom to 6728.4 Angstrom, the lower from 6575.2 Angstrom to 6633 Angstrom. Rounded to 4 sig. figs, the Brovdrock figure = 1511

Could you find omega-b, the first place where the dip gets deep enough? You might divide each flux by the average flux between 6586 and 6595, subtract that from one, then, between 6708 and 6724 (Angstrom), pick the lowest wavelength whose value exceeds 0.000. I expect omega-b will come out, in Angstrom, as 6709.06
